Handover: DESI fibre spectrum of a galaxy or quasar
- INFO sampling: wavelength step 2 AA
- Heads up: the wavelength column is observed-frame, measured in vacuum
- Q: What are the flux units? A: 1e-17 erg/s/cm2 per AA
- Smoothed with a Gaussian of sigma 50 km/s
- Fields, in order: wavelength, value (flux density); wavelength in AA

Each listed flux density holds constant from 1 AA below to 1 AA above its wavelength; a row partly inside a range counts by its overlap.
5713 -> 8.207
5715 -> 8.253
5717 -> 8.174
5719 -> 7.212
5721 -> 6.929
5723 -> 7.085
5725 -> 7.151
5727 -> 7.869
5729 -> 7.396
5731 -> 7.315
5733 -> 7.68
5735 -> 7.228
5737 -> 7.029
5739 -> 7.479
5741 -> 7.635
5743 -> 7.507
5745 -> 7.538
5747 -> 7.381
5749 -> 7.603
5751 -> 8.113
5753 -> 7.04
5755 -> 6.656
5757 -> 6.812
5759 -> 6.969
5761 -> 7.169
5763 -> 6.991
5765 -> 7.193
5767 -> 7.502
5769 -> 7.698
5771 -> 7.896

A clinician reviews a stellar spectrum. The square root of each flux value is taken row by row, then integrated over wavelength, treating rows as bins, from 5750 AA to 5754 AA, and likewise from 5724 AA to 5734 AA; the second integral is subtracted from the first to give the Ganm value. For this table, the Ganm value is -16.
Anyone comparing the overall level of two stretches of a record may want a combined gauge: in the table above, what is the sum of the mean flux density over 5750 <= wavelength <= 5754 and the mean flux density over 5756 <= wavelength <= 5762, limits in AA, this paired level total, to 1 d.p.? 14.6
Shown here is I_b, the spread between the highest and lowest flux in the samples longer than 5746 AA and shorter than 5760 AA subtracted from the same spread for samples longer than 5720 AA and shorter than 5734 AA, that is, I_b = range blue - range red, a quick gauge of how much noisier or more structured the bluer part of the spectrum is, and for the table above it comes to -0.5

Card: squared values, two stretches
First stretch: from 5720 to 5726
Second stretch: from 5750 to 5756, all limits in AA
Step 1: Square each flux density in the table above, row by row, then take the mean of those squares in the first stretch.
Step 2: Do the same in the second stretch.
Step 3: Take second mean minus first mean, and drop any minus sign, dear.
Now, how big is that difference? 3.4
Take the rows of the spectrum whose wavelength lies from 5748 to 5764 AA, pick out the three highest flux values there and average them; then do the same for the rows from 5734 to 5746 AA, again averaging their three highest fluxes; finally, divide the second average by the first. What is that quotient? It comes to 0.99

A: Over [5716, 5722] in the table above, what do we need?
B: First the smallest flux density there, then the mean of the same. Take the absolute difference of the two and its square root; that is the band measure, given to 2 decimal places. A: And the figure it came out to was 0.71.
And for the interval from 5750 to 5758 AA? 0.71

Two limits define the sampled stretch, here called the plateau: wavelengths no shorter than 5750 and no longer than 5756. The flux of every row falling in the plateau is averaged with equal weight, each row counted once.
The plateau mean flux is 7.27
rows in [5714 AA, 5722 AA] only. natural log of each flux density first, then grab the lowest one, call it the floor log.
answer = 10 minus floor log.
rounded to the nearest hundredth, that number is 8.06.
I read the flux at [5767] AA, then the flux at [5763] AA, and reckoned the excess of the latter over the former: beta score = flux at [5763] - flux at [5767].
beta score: -0.5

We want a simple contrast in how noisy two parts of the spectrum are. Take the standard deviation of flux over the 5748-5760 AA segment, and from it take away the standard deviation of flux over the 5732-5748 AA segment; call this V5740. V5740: 0.3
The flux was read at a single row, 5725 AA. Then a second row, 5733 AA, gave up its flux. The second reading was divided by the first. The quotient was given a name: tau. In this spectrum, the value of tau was 1.07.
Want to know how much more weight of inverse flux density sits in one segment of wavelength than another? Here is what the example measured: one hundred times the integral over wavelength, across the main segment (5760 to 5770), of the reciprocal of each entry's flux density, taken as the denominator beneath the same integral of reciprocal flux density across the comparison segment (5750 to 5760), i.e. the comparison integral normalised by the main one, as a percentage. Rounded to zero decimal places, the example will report 103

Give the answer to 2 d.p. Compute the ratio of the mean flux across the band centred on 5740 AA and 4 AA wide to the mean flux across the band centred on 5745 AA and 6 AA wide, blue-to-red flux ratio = 1.01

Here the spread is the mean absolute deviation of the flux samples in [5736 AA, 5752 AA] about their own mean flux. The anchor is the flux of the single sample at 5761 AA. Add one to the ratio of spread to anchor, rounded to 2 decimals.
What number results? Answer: 1.03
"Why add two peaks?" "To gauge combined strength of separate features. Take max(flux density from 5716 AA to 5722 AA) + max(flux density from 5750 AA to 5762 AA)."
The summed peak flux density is 16.3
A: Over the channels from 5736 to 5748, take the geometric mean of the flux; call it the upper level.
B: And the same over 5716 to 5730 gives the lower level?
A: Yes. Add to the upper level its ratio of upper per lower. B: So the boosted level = 8.43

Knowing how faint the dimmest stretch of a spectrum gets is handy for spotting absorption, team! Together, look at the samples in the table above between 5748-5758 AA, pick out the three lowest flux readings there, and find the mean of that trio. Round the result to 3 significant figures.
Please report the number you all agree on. 6.84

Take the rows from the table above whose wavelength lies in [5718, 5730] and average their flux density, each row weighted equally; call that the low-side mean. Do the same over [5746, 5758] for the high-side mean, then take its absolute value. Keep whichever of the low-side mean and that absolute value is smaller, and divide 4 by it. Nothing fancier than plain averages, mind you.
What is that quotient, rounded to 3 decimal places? 0.550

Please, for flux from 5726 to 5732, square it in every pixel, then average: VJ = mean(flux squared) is 56.7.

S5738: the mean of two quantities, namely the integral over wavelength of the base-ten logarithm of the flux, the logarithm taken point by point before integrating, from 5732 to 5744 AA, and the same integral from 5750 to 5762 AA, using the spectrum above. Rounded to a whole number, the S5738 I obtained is 10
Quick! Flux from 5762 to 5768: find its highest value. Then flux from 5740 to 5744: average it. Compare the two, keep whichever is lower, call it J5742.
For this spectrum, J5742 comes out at 7.50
